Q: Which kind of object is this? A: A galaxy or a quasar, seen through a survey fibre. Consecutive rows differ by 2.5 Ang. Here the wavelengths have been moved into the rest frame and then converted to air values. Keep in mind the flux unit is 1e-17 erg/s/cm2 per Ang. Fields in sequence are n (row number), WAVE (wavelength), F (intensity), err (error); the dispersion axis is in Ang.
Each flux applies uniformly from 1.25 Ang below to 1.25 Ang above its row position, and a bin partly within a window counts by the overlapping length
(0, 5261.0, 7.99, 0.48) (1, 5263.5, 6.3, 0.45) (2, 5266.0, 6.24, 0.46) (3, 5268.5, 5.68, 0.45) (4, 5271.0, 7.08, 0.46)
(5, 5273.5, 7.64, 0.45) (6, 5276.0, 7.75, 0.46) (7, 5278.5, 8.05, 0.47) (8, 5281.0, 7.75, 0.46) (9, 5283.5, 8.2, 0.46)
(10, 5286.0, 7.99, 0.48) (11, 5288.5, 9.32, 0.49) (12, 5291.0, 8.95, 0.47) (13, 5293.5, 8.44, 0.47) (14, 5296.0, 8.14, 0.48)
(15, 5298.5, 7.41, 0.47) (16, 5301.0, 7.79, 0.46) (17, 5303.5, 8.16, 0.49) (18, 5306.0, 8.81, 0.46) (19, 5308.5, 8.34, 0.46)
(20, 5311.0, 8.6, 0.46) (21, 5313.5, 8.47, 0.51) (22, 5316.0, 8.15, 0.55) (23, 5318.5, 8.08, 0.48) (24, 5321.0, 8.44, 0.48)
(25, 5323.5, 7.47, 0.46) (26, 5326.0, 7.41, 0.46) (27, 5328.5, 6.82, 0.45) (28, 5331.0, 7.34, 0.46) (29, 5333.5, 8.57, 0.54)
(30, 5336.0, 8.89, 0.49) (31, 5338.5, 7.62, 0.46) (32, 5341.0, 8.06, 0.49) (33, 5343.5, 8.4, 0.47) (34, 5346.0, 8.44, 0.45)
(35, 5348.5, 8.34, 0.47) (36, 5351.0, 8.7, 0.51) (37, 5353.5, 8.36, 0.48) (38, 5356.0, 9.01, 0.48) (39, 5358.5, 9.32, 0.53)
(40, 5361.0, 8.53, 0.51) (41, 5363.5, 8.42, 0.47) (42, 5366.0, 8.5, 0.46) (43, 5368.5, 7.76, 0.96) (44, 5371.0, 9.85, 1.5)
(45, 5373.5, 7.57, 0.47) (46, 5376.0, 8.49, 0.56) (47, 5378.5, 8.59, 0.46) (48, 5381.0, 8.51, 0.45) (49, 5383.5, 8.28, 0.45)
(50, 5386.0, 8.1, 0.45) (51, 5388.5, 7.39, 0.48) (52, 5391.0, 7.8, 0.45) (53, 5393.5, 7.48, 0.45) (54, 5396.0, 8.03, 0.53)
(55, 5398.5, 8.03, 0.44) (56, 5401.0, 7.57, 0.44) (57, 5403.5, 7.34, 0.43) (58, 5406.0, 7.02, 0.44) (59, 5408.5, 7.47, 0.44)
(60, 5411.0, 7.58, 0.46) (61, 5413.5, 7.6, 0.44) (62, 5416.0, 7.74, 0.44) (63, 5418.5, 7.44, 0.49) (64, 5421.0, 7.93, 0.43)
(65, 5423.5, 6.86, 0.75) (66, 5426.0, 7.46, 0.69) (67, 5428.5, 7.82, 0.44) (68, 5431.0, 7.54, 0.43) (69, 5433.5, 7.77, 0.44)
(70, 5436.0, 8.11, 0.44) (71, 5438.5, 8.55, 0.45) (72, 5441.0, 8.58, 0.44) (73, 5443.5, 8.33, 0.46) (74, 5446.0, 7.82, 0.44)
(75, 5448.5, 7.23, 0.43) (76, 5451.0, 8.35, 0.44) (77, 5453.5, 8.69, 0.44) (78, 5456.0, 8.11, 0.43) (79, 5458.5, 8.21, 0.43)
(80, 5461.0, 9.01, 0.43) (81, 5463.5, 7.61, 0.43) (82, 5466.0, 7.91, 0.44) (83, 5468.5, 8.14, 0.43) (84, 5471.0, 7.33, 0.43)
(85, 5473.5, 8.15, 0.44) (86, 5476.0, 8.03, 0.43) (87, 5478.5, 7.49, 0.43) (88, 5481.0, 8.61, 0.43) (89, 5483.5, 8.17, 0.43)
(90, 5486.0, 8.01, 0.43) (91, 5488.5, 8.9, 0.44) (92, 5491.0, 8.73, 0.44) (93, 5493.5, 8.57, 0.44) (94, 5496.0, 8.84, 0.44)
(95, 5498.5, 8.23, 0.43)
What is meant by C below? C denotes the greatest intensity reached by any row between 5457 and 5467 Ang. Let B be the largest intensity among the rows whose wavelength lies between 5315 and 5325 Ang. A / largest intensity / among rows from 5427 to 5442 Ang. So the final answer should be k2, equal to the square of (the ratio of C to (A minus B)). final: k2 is 4142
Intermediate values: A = 8.58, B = 8.44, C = 9.01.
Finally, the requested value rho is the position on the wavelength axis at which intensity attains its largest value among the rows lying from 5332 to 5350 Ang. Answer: 5336.0 Ang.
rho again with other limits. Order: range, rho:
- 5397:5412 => 5398.5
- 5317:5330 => 5321.0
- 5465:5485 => 5481.0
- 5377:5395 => 5378.5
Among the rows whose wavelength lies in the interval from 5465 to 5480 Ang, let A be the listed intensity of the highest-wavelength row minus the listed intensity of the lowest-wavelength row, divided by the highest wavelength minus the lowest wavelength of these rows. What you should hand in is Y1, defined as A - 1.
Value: -1.03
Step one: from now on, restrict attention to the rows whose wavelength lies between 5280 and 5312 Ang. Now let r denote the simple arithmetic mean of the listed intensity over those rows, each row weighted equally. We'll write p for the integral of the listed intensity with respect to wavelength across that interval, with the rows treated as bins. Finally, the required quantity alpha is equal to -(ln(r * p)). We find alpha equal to -7.70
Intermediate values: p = 266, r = 8.3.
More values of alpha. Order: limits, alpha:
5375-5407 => -7.60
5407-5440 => -7.57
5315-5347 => -7.62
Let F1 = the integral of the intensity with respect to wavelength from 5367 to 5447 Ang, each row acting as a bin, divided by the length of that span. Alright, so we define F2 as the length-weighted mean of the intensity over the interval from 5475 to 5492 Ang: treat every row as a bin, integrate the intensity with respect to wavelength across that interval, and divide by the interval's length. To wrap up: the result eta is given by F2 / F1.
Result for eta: 1.05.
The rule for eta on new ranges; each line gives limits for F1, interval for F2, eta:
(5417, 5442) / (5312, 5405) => 1.05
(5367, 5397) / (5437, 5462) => 1.01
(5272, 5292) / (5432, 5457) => 1.00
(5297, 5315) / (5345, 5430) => 0.98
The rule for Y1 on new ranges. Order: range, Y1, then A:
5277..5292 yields -0.93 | 0.07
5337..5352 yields -0.91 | 0.09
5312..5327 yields -1.08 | -0.08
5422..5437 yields -0.90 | 0.10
